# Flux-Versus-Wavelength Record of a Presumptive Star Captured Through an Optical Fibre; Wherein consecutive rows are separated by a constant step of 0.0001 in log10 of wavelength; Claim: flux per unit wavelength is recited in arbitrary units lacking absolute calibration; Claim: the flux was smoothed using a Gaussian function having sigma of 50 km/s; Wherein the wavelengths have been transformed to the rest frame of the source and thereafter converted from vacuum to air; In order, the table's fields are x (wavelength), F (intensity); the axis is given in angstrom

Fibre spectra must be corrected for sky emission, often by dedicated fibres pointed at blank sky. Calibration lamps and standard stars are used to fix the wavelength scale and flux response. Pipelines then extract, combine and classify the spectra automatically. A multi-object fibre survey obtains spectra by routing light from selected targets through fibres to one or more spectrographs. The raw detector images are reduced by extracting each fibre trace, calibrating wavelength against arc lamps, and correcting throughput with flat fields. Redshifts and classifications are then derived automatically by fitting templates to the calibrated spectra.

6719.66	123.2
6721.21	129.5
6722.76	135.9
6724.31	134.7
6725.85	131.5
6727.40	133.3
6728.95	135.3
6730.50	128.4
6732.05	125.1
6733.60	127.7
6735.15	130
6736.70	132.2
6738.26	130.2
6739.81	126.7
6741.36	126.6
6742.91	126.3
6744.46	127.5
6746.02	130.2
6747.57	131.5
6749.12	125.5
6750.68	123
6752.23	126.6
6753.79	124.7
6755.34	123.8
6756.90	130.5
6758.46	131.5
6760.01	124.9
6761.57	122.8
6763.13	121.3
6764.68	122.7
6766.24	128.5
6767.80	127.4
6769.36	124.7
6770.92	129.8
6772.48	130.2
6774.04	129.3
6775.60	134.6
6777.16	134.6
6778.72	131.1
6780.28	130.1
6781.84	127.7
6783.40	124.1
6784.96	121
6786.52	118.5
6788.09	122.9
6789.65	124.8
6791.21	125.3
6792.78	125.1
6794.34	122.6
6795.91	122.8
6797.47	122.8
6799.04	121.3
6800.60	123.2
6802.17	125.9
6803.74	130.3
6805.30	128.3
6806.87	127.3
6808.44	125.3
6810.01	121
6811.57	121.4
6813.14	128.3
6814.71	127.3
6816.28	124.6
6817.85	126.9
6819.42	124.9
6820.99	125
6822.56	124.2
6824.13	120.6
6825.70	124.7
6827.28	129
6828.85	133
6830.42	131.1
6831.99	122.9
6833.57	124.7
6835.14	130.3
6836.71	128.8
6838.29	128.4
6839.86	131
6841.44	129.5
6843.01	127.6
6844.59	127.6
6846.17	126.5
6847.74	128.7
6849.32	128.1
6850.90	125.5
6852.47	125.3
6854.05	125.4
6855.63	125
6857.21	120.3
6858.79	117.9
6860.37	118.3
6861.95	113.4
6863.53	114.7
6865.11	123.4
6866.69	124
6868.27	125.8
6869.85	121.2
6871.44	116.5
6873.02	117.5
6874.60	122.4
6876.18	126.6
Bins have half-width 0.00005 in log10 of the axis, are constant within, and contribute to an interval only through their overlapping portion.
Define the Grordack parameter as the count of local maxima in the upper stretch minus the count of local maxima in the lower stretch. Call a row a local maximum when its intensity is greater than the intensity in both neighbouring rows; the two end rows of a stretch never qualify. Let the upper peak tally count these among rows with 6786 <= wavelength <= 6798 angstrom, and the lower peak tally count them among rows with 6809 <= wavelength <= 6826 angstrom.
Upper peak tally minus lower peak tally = -2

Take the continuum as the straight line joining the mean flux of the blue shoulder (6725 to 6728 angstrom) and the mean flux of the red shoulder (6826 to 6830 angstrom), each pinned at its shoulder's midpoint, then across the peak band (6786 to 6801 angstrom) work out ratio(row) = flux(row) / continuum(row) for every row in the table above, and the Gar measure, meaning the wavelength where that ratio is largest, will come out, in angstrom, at 6791.21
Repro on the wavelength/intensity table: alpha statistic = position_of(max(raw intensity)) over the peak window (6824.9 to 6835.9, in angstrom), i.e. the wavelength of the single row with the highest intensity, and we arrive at 6828.85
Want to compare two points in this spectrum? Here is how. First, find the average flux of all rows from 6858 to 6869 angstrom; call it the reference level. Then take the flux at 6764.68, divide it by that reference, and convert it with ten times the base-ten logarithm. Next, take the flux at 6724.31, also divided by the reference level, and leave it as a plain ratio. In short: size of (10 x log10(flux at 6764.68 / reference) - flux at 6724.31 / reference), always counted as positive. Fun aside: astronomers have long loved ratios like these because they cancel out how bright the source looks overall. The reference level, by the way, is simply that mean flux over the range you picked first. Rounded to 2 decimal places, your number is 1.02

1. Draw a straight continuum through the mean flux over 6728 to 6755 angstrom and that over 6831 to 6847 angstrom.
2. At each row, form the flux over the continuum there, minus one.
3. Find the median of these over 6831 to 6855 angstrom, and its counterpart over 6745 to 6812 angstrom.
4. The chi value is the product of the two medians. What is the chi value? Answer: 0.0000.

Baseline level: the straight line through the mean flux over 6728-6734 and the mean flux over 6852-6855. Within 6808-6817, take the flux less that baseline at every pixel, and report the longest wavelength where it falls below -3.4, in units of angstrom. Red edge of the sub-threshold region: 6811.57 angstrom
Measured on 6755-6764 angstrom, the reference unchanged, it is 6763.13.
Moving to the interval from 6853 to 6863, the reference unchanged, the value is 6861.95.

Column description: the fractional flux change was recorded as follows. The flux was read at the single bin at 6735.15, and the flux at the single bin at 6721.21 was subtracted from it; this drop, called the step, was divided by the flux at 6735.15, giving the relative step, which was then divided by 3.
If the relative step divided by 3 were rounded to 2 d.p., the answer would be 0.00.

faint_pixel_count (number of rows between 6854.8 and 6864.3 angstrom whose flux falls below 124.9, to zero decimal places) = 5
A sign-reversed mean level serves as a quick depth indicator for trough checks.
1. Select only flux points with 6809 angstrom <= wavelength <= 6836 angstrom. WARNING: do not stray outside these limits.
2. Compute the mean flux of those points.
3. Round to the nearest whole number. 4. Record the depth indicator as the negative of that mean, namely -126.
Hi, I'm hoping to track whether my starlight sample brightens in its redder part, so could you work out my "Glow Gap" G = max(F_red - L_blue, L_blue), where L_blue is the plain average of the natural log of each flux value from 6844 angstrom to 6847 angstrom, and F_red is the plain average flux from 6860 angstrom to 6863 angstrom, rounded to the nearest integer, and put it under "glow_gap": 111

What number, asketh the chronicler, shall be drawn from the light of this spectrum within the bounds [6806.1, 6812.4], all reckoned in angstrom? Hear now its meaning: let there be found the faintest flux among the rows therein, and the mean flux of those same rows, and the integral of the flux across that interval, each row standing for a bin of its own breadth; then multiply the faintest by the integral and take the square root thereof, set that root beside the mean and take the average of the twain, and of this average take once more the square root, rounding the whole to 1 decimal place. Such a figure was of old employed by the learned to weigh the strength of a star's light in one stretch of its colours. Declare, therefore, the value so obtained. 14.7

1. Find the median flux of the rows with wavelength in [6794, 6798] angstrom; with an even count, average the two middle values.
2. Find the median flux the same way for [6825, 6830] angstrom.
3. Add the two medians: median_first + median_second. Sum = 252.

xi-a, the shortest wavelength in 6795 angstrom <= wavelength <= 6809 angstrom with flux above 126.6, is 6803.74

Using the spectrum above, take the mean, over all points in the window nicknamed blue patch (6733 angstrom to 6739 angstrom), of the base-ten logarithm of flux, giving 2.11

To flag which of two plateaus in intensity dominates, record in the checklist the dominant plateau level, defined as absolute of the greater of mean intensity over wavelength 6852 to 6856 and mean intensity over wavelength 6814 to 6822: 126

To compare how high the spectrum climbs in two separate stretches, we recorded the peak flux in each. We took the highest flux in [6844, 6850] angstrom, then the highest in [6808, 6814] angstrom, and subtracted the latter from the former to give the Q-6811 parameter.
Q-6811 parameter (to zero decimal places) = 0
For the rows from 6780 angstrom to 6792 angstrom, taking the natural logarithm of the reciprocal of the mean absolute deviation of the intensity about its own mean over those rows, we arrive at -0.98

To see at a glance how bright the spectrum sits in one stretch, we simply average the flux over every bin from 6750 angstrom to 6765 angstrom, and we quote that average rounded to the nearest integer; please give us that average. 125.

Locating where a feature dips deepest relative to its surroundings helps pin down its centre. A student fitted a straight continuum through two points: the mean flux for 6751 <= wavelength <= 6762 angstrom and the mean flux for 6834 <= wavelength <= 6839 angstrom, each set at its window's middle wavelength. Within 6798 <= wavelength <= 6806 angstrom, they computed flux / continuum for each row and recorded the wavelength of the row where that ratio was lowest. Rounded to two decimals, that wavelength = 6799.04 angstrom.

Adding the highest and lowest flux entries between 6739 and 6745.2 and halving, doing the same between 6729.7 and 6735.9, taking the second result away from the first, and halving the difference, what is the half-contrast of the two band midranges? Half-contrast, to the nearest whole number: 0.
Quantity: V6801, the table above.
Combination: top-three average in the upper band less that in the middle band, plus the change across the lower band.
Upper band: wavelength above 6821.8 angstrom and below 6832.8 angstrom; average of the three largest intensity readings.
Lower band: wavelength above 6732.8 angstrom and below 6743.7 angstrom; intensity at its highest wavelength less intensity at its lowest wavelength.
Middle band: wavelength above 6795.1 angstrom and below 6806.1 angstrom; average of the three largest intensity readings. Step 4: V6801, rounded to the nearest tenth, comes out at 1.5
